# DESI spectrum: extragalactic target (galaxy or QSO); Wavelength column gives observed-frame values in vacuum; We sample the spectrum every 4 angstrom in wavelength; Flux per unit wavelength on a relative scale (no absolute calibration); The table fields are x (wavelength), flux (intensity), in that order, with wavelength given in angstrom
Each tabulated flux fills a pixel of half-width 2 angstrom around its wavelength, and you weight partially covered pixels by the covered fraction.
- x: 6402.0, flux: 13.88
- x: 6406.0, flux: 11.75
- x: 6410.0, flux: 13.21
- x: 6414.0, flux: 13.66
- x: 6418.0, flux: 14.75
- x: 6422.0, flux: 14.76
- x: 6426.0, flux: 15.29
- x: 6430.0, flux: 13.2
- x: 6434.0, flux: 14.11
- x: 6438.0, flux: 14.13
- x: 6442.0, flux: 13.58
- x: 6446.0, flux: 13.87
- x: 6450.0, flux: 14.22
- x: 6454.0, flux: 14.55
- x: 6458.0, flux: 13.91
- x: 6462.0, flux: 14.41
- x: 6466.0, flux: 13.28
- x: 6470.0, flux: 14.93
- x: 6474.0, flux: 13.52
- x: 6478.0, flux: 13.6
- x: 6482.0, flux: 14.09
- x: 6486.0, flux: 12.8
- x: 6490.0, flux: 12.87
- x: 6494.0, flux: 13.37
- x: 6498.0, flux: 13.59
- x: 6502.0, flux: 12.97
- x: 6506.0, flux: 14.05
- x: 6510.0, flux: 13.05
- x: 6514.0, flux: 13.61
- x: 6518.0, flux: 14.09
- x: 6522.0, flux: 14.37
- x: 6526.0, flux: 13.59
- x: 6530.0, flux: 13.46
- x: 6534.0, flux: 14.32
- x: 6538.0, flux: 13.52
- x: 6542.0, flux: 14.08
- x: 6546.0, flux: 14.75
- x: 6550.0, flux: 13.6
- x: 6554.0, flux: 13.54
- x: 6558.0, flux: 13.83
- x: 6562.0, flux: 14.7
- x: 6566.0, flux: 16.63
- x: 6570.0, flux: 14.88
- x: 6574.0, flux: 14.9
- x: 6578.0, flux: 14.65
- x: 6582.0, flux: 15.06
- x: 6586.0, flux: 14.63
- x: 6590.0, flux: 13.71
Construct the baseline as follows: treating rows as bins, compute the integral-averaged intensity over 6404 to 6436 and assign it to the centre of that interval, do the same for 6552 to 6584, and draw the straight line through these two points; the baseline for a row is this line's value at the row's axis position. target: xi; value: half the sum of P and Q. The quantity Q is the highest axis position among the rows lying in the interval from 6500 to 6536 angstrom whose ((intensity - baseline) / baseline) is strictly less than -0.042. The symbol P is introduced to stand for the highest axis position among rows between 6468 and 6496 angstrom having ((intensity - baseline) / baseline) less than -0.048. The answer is 6512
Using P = 6494.0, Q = 6530.0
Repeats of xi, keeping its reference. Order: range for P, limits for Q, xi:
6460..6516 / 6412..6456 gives 6472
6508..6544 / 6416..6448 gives 6484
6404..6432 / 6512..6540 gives 6484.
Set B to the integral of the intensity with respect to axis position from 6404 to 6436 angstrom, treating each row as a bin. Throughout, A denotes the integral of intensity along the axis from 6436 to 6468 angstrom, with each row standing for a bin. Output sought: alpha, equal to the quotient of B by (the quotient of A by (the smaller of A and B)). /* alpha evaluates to 438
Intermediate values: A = 448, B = 443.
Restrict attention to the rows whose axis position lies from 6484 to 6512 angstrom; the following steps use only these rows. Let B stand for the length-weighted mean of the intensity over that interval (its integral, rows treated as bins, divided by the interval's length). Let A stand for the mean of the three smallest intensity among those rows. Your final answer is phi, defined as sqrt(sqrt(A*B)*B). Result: 13.2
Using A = 12.9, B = 13.2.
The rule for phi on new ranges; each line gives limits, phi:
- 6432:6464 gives 14.0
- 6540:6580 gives 14.3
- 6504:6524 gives 13.8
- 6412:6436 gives 14.1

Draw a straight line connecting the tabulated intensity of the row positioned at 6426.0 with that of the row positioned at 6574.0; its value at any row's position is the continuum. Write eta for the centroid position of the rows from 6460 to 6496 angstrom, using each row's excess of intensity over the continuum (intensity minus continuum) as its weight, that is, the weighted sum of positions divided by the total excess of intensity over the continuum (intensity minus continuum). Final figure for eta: 6480.5 angstrom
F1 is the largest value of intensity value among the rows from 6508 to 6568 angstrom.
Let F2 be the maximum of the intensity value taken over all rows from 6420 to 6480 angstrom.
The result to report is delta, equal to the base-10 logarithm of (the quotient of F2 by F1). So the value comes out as -0.04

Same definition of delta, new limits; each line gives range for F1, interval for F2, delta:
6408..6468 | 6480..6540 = -0.03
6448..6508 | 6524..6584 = 0.05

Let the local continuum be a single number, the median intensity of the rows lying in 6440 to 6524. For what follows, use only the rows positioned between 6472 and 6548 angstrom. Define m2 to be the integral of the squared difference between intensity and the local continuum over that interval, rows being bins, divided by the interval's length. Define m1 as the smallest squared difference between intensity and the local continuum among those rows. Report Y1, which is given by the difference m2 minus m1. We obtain 0.28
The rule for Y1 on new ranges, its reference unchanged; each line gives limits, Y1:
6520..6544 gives 0.22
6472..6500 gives 0.21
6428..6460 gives 0.26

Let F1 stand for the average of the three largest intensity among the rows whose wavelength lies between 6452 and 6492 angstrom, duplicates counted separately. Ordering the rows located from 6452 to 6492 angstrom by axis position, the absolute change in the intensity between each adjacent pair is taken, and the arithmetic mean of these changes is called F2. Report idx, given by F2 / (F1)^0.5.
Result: 0.21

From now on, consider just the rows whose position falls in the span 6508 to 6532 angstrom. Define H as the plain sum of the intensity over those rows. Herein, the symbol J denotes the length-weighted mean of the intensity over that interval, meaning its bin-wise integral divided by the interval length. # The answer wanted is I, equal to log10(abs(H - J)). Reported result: 1.84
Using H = 82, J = 13.7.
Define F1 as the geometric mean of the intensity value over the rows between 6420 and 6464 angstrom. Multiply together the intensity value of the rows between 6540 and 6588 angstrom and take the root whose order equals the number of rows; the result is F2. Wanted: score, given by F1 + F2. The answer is 28.8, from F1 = 14.2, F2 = 14.6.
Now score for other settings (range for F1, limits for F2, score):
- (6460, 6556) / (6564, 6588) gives 28.8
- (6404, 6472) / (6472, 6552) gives 27.6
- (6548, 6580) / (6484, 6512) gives 27.8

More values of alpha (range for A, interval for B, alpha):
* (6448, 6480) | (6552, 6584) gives 473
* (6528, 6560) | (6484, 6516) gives 407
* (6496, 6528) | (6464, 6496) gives 430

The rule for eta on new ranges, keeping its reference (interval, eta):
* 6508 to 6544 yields 6524.6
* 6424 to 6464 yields 6443.7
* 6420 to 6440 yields 6431.9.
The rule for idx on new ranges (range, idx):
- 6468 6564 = 0.16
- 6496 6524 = 0.18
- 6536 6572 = 0.23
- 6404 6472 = 0.19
